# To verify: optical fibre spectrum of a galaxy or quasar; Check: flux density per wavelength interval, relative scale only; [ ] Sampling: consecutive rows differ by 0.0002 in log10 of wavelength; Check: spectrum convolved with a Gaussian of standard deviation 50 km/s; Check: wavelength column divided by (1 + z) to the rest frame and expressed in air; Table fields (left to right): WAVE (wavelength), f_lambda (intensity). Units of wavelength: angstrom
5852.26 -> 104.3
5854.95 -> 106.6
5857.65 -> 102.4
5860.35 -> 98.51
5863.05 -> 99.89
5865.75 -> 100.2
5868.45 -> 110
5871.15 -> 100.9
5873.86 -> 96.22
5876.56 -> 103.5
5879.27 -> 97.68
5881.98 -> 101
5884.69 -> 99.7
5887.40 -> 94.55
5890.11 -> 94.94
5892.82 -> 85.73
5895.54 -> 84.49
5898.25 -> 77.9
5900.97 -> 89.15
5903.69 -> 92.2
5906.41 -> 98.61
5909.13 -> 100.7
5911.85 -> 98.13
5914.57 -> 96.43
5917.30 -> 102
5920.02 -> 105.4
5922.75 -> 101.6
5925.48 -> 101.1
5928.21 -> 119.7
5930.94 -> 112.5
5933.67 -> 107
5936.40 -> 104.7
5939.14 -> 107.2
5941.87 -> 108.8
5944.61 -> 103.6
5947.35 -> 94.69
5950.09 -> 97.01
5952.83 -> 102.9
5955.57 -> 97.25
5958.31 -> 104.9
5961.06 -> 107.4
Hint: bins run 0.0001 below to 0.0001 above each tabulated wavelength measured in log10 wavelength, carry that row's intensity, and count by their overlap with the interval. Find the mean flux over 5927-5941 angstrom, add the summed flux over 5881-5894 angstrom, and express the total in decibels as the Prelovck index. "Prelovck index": 27.7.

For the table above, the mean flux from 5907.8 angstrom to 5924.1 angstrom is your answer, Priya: 101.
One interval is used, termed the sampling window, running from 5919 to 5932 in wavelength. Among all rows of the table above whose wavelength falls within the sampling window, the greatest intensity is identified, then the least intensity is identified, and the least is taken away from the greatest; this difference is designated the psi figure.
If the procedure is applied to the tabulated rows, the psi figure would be 19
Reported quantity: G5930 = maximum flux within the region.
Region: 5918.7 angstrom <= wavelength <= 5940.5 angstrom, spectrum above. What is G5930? 119.7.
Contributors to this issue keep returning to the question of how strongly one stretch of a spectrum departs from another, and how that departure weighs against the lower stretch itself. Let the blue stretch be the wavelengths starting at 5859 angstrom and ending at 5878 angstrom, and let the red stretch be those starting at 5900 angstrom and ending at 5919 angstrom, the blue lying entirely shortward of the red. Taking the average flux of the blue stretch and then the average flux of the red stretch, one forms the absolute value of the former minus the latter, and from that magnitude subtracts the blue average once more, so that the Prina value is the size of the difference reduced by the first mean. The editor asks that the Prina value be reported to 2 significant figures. -97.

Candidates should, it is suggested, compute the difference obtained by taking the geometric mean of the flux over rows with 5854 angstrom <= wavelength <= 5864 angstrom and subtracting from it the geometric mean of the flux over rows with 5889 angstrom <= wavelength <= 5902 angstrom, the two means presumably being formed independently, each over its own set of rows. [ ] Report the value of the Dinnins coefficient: 16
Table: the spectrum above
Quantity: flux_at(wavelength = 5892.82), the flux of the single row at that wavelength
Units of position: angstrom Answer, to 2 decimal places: 85.73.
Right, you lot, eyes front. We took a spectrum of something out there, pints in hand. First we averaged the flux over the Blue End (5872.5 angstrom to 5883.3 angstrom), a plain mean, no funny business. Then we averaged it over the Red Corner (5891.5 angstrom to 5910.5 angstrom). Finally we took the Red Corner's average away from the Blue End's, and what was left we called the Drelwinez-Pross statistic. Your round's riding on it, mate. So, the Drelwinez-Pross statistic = 10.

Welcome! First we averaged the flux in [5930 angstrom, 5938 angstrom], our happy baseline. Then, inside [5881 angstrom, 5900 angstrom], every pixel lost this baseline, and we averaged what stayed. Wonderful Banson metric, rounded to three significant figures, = -16.9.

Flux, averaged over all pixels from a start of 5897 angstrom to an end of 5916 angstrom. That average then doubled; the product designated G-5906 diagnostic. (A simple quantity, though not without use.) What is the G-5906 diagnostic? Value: 187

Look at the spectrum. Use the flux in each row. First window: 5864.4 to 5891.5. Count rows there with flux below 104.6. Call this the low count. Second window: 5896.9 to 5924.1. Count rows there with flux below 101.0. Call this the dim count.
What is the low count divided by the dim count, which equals 1.3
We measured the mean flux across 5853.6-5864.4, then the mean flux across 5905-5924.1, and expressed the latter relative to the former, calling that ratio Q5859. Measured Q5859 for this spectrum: 0.99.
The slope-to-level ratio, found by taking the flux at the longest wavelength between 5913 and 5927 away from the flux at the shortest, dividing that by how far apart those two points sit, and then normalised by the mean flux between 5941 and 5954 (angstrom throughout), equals 0.004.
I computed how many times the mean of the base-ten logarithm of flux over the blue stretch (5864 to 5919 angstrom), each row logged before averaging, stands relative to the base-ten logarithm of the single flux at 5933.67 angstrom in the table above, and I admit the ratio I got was 0.98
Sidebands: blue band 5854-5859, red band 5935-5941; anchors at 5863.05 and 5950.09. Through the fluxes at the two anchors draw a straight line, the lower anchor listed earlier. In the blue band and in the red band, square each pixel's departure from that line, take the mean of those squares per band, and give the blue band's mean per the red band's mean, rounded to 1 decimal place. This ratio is 0.3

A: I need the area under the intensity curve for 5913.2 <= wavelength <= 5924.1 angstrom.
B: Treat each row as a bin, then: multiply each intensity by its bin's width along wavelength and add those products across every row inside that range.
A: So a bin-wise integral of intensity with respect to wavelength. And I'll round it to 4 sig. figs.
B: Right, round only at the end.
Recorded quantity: 1105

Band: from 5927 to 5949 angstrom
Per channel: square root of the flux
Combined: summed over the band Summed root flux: 83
